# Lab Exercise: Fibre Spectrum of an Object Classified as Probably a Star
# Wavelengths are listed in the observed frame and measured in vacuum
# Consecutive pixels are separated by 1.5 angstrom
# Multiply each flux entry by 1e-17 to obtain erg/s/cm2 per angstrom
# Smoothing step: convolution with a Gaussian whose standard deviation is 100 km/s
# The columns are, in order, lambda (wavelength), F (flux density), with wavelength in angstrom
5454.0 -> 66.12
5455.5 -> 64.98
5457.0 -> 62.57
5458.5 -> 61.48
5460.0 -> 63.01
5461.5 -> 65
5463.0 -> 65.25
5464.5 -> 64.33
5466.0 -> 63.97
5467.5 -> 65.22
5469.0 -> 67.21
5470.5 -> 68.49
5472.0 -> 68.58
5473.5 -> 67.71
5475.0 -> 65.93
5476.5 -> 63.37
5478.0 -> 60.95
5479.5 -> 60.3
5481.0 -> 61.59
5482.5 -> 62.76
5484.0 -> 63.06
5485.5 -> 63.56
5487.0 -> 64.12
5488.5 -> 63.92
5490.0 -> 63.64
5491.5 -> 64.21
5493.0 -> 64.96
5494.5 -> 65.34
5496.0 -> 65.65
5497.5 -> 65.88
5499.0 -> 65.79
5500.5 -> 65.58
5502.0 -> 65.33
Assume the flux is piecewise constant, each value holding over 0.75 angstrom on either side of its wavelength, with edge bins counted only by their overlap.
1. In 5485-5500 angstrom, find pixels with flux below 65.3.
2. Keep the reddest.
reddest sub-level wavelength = 5493.0 angstrom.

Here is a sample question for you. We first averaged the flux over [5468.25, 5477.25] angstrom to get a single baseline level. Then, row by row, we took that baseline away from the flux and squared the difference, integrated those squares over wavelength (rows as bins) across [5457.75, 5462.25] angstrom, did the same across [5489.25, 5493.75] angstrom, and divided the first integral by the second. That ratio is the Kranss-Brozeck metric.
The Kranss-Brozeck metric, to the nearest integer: 2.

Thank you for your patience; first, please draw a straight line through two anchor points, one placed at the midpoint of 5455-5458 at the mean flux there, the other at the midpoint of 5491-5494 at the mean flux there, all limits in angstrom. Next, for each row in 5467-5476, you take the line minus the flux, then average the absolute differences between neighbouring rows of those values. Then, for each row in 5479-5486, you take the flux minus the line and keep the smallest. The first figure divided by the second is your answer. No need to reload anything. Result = -0.3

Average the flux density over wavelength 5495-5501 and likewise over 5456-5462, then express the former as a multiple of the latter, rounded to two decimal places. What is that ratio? 1.04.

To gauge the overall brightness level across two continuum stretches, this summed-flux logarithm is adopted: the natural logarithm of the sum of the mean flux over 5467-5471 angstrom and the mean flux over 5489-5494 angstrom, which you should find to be 4.88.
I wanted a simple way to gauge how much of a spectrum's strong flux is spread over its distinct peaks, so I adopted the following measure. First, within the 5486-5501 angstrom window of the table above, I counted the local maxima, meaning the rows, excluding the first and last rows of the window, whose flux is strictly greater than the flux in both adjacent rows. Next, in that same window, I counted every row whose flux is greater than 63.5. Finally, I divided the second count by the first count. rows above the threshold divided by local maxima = 10.00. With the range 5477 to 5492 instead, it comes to 5.00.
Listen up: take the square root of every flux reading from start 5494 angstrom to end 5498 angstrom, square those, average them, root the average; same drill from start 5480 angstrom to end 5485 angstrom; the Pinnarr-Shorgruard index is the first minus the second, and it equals 0.20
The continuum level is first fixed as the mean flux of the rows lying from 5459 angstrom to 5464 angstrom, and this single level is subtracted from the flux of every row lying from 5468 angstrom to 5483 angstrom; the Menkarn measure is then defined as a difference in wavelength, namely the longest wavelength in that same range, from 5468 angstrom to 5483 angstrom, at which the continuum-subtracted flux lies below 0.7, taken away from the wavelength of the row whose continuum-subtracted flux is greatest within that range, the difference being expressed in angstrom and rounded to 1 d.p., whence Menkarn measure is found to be -10.5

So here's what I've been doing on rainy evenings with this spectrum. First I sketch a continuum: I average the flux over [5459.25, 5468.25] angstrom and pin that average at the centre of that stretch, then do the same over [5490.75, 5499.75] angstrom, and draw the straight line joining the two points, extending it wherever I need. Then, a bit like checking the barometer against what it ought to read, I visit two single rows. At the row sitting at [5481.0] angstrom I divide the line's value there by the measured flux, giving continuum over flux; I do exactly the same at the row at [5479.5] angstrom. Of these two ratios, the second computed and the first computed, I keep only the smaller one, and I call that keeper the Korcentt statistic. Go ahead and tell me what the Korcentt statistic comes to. 1.05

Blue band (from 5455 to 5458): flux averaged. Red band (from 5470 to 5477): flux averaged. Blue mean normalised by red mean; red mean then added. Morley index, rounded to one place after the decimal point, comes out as 67.8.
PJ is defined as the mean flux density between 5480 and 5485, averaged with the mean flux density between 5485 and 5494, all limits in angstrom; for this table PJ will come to 63.3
